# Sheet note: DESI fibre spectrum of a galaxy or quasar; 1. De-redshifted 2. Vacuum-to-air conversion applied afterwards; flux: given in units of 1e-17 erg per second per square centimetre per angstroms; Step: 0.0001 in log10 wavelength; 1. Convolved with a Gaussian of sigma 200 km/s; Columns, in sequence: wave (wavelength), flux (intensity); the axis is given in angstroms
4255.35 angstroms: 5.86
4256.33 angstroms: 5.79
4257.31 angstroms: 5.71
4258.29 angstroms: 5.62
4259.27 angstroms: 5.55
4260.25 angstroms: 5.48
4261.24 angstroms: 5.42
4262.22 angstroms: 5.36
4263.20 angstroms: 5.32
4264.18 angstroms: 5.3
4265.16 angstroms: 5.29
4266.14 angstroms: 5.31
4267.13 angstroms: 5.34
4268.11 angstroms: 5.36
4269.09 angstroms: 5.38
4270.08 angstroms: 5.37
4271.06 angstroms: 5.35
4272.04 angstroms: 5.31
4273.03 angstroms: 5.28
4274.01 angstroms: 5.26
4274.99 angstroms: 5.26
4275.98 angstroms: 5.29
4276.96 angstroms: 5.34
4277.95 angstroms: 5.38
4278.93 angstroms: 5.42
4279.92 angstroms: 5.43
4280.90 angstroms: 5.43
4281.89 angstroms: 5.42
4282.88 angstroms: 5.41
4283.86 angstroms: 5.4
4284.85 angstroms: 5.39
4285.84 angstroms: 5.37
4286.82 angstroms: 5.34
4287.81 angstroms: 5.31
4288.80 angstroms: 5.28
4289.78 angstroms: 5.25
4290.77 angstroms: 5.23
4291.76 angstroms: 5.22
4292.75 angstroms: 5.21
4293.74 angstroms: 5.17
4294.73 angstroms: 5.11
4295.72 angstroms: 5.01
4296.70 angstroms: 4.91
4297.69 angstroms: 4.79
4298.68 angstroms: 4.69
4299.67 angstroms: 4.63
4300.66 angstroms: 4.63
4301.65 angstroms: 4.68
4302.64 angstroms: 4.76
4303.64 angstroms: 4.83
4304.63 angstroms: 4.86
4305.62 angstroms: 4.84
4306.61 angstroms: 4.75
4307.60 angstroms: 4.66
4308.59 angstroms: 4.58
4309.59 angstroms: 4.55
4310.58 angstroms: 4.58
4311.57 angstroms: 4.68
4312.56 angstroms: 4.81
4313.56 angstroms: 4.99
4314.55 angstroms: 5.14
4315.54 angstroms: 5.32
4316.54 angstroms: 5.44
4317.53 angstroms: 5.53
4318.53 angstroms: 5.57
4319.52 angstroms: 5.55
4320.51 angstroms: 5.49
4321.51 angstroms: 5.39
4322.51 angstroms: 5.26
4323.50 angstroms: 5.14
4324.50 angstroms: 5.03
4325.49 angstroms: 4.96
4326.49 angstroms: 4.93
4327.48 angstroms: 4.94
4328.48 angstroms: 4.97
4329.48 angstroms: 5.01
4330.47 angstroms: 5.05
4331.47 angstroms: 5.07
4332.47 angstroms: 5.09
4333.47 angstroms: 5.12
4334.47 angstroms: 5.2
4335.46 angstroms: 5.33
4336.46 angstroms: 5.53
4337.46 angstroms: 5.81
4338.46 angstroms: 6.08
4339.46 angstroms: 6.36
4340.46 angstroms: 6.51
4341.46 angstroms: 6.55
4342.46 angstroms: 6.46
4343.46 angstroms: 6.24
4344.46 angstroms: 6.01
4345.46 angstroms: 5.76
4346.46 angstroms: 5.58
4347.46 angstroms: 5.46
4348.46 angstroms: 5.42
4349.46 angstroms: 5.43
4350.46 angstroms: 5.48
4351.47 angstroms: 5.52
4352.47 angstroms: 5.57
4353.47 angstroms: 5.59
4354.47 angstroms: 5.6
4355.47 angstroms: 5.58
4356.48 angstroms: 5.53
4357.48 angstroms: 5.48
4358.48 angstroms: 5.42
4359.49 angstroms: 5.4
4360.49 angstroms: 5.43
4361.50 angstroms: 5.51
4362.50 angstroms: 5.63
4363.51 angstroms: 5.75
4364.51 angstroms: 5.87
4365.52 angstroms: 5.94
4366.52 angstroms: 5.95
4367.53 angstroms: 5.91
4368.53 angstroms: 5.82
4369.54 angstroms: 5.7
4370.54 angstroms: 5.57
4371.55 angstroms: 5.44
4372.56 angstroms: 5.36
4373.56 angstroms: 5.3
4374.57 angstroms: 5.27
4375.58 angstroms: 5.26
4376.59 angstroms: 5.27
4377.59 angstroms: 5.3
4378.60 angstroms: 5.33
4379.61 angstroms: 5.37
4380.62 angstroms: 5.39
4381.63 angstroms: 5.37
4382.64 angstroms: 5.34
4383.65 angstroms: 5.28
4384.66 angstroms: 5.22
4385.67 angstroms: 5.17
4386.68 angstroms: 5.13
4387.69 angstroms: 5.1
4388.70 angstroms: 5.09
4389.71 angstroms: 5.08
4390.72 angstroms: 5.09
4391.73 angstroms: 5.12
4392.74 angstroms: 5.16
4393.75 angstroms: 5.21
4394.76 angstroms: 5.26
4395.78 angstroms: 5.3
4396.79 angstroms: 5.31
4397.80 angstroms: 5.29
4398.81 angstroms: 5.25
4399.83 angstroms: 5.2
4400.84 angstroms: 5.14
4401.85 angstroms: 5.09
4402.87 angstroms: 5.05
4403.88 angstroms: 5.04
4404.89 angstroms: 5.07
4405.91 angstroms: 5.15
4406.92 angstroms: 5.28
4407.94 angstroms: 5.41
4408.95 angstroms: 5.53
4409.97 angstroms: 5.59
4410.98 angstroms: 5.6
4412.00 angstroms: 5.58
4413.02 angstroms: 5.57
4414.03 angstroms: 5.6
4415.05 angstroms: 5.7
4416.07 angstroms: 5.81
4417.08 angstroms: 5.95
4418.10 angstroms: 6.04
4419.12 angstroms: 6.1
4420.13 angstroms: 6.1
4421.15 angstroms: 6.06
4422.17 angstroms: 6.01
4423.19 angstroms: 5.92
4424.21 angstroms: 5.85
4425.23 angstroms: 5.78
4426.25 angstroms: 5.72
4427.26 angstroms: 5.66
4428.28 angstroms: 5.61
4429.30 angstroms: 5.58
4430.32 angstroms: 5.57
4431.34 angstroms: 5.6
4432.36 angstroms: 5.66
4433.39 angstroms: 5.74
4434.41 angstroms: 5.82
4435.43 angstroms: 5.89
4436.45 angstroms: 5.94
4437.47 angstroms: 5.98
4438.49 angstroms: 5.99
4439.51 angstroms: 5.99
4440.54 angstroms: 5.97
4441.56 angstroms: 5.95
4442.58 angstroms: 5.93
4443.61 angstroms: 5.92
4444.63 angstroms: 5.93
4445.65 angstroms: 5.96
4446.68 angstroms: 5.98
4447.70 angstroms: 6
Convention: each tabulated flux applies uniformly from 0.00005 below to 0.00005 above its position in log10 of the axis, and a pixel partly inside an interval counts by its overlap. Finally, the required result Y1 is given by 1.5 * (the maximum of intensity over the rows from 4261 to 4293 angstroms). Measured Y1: 8.1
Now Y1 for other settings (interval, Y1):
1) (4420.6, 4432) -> 9.1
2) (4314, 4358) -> 9.8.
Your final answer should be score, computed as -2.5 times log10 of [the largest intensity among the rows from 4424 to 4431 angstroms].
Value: -1.92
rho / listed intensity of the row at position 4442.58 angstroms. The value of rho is 5.93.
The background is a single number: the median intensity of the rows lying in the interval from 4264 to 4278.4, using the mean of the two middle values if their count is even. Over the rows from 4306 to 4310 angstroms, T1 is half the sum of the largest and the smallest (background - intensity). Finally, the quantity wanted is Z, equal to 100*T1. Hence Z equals 66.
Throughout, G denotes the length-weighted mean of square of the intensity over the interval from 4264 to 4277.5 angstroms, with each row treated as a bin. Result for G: 28.3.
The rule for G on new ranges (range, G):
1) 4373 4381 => 28.2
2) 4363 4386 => 30.2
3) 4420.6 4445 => 34.1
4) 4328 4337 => 26.6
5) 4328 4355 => 31.8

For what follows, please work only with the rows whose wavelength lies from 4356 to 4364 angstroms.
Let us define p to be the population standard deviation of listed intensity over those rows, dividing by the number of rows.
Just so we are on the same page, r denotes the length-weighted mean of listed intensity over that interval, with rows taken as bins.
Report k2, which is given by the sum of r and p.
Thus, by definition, 5.6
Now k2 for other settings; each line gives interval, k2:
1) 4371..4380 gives 5.4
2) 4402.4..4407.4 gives 5.2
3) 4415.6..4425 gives 6.1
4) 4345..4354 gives 5.6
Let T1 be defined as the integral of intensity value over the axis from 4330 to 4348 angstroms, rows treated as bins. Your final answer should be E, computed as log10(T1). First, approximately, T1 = 103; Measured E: 2.0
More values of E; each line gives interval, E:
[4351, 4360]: 1.7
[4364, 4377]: 1.9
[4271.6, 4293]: 2.1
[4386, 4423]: 2.3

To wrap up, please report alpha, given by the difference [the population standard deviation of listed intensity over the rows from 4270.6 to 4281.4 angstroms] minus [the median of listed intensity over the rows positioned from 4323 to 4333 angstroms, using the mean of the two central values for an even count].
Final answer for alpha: -4.96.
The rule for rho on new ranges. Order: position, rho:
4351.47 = 5.52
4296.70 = 4.91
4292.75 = 5.21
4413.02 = 5.57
